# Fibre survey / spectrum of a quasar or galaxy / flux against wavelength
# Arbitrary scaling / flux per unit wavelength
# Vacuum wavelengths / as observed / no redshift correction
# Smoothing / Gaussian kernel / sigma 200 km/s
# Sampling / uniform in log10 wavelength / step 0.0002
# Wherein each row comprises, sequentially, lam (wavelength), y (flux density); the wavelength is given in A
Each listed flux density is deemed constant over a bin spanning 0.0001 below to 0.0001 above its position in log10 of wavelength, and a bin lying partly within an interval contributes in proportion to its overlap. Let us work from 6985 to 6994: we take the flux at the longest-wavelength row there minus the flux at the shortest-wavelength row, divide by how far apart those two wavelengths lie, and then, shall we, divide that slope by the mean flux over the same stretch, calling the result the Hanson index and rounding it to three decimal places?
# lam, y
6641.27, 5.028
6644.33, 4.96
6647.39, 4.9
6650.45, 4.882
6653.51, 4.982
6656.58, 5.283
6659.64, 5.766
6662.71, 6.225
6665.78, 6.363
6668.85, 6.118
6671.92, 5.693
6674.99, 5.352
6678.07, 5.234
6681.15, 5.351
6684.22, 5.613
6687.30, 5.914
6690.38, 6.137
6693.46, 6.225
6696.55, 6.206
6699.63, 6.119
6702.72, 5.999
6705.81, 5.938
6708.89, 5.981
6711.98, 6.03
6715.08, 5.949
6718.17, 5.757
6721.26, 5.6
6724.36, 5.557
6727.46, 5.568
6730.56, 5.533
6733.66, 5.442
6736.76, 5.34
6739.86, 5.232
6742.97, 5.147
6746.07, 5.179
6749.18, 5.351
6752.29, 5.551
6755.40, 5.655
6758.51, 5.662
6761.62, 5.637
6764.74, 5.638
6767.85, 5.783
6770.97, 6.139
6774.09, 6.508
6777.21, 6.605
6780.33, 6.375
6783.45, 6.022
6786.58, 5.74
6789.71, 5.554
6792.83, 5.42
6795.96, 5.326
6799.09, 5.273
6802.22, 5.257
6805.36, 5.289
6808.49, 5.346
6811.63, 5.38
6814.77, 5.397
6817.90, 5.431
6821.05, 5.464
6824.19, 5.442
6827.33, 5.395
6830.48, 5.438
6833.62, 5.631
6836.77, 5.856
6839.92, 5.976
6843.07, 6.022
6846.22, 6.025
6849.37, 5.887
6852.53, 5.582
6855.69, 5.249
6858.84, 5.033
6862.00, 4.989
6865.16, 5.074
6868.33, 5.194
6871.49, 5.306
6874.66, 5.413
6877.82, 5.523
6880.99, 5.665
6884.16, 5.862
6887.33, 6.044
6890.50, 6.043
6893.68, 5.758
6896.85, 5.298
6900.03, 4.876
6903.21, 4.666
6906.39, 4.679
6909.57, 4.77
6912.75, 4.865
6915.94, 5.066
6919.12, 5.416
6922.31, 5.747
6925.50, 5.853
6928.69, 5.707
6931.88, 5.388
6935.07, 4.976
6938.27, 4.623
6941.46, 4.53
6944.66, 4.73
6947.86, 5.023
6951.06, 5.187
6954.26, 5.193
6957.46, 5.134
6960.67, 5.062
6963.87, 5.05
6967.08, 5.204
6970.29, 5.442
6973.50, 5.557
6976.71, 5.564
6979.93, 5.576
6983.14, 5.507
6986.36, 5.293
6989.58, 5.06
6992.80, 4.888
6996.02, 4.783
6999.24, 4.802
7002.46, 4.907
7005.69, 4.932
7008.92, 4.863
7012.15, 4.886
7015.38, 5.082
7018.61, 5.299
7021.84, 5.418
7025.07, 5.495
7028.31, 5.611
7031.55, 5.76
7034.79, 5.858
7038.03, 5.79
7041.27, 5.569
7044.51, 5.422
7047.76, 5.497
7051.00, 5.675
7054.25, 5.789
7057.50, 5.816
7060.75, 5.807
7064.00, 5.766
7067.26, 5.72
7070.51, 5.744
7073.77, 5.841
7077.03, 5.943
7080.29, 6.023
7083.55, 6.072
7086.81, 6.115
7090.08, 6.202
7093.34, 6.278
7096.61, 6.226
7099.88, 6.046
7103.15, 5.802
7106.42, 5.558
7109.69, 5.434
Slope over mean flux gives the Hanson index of -0.012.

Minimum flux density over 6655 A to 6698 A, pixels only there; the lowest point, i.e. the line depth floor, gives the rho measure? 5.234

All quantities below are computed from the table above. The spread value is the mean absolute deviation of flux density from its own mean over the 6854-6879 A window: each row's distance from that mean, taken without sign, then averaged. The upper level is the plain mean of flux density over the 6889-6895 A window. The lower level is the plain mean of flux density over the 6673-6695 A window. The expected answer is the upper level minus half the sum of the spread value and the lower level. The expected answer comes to 2.98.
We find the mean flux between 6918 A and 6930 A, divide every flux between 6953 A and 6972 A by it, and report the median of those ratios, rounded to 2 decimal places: 0.91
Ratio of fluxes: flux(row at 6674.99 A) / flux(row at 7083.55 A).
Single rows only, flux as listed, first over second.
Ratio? 0.881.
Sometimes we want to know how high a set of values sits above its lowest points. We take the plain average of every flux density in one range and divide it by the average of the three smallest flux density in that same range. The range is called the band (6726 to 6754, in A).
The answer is 1.04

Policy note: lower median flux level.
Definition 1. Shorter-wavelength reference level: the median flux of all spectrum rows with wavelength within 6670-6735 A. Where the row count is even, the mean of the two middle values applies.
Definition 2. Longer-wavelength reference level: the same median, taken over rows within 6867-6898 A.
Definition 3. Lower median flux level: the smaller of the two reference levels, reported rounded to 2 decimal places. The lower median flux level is 5.59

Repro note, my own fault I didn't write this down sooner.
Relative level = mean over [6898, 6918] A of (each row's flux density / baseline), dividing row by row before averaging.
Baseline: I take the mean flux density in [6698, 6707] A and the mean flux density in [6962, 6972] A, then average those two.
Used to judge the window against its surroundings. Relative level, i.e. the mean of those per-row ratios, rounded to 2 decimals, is 0.86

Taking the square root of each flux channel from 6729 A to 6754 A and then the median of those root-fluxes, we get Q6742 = 2.31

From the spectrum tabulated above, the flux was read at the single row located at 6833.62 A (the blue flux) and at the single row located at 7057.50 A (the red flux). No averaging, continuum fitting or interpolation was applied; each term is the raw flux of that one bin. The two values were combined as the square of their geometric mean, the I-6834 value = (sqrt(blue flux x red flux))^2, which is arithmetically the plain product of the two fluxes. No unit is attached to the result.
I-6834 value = 33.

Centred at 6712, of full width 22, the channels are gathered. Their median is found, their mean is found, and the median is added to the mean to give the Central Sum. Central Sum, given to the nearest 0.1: 11.8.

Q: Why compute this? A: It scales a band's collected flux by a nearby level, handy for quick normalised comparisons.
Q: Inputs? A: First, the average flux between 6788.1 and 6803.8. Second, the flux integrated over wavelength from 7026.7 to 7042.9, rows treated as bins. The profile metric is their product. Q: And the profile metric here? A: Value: 497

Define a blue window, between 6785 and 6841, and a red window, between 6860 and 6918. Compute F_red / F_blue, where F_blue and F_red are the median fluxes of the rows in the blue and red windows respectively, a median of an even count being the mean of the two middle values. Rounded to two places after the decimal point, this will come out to 0.97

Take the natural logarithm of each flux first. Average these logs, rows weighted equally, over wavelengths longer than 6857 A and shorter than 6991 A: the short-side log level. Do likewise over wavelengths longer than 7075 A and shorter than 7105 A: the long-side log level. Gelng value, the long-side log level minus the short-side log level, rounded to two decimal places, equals 0.15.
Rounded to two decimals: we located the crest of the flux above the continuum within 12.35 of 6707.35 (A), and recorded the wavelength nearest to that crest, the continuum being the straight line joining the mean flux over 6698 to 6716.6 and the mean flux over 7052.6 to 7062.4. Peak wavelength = 6696.55 A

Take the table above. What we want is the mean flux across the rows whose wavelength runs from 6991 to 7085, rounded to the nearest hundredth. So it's 5.48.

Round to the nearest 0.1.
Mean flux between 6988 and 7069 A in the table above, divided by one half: 10.8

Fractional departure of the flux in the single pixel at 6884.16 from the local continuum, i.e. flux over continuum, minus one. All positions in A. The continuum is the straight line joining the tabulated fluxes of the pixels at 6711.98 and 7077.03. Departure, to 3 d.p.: -0.021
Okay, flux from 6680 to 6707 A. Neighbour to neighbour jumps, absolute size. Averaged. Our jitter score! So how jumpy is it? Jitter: 0.15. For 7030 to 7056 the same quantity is 0.13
